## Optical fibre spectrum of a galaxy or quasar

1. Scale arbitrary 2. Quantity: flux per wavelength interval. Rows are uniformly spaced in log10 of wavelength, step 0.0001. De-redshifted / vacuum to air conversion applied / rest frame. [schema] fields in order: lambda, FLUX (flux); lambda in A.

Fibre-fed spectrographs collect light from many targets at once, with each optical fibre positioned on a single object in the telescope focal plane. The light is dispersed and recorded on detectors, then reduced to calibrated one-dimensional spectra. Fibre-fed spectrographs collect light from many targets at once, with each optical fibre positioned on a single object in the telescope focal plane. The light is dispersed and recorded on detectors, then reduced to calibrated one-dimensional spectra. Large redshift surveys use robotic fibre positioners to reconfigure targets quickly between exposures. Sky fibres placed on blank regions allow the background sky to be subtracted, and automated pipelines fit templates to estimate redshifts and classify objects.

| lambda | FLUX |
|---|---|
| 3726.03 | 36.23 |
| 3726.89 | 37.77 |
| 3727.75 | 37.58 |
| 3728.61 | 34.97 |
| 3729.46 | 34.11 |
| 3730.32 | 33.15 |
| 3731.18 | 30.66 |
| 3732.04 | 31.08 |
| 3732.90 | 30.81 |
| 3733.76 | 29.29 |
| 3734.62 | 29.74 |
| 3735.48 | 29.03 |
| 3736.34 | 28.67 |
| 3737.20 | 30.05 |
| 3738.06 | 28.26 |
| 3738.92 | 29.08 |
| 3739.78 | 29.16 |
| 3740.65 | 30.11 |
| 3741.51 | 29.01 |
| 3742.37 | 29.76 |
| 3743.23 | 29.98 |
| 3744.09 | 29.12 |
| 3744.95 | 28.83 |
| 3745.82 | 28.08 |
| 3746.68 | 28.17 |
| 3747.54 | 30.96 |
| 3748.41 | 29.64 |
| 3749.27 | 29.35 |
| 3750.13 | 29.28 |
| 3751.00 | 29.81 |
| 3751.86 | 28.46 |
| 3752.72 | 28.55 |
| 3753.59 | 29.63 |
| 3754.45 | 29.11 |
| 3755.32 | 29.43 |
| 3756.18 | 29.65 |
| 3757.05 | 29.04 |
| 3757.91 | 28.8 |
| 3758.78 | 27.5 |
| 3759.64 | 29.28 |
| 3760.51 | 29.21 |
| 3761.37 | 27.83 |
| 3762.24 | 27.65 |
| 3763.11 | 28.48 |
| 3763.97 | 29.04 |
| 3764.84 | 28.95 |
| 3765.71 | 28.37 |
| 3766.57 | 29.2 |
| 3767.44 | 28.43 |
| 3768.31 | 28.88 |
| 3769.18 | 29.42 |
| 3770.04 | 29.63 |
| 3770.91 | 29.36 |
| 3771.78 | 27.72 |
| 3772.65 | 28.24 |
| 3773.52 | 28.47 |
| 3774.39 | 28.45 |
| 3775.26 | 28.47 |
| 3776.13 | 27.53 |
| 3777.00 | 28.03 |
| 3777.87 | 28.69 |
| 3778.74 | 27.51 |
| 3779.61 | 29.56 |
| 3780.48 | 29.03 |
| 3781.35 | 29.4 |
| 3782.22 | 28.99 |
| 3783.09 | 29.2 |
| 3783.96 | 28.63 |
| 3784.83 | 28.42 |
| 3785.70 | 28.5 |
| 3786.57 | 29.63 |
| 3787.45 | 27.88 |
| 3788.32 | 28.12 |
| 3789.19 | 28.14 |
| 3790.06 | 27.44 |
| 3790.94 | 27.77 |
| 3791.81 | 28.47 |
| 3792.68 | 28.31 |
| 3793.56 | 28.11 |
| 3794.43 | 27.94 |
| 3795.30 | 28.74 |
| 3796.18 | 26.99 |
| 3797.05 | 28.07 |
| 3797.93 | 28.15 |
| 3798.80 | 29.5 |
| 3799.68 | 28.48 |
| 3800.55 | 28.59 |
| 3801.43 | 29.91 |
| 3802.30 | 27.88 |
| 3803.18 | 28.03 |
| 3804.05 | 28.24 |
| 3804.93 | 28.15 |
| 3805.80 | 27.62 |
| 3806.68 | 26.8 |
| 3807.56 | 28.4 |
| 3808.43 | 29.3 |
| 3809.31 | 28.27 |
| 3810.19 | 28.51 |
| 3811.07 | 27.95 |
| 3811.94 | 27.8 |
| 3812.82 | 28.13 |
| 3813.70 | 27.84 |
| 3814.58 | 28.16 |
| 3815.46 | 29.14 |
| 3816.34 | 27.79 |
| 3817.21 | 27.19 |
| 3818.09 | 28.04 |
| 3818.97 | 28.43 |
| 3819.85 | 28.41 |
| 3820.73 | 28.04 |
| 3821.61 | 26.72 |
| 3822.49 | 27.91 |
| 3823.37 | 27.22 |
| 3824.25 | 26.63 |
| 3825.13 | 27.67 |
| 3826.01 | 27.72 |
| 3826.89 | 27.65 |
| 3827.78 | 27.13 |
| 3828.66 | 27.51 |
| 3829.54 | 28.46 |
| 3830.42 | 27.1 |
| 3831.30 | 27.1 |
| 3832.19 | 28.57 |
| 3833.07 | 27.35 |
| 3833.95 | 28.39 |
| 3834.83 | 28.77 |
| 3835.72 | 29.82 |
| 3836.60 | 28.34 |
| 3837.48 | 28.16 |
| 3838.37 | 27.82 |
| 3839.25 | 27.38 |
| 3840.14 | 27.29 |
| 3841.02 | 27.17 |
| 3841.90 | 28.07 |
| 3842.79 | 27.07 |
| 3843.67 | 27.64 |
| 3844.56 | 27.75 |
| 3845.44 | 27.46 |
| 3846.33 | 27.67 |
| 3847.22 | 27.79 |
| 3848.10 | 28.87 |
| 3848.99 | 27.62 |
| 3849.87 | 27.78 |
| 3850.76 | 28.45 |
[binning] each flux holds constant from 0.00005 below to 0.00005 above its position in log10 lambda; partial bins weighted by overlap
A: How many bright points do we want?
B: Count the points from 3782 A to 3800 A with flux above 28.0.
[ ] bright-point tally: 16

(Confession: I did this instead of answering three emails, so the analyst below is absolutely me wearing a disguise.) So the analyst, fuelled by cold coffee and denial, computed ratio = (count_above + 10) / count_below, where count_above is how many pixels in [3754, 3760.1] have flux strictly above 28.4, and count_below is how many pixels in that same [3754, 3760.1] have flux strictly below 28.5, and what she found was 16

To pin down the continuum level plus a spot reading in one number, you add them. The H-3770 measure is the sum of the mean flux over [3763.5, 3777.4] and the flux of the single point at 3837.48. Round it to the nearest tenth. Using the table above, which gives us 56.8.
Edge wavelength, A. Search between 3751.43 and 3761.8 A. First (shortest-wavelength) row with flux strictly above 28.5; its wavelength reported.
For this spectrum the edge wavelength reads 3752.72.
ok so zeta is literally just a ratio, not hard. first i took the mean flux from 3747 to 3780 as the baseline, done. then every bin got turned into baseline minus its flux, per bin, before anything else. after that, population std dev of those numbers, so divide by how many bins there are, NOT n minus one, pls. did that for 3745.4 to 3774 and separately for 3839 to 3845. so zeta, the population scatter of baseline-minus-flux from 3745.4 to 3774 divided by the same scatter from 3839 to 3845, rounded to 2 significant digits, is 2.2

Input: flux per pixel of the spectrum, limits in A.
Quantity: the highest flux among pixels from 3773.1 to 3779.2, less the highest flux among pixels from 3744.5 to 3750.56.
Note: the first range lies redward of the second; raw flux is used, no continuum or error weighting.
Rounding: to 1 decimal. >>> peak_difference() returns -2.3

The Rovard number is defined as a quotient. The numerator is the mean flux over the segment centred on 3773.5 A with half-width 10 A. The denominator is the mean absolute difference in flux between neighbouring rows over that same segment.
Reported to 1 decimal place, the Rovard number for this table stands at 48.5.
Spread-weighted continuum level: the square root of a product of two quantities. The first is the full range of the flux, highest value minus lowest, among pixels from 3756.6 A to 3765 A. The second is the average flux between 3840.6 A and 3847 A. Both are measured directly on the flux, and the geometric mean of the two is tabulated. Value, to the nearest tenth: 7.0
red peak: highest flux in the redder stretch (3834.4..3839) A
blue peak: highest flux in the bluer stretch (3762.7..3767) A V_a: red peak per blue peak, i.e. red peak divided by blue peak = 1.02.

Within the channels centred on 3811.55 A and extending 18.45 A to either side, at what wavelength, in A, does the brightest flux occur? 3801.43 A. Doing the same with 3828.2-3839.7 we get 3835.72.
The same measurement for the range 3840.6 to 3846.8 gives 3841.90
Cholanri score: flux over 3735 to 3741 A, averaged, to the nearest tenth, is 29.2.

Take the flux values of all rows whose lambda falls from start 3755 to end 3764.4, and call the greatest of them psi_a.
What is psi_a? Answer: 29.65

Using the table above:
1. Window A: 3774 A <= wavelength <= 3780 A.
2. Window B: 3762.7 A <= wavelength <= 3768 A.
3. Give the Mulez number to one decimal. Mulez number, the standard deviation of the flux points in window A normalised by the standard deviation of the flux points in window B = 2.0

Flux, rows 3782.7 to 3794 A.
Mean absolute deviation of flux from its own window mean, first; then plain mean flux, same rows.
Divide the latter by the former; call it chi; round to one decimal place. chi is 67.8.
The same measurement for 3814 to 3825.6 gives 50.8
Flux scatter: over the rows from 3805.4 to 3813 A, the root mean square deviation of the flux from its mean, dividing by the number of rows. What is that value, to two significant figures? 0.65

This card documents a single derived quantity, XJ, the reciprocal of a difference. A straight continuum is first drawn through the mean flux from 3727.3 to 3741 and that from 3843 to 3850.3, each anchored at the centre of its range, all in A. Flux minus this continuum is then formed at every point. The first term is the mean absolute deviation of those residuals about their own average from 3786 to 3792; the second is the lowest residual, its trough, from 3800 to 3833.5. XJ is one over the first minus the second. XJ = 0.38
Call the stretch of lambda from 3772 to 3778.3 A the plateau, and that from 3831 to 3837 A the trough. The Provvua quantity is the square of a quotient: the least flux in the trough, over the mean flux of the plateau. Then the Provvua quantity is 0.92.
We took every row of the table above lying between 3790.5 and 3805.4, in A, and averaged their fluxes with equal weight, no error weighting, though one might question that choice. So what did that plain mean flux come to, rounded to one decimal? 28.3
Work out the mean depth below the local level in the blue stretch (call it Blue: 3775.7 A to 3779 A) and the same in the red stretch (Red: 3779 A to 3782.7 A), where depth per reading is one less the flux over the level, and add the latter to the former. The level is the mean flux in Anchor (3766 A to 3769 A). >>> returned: 0.02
